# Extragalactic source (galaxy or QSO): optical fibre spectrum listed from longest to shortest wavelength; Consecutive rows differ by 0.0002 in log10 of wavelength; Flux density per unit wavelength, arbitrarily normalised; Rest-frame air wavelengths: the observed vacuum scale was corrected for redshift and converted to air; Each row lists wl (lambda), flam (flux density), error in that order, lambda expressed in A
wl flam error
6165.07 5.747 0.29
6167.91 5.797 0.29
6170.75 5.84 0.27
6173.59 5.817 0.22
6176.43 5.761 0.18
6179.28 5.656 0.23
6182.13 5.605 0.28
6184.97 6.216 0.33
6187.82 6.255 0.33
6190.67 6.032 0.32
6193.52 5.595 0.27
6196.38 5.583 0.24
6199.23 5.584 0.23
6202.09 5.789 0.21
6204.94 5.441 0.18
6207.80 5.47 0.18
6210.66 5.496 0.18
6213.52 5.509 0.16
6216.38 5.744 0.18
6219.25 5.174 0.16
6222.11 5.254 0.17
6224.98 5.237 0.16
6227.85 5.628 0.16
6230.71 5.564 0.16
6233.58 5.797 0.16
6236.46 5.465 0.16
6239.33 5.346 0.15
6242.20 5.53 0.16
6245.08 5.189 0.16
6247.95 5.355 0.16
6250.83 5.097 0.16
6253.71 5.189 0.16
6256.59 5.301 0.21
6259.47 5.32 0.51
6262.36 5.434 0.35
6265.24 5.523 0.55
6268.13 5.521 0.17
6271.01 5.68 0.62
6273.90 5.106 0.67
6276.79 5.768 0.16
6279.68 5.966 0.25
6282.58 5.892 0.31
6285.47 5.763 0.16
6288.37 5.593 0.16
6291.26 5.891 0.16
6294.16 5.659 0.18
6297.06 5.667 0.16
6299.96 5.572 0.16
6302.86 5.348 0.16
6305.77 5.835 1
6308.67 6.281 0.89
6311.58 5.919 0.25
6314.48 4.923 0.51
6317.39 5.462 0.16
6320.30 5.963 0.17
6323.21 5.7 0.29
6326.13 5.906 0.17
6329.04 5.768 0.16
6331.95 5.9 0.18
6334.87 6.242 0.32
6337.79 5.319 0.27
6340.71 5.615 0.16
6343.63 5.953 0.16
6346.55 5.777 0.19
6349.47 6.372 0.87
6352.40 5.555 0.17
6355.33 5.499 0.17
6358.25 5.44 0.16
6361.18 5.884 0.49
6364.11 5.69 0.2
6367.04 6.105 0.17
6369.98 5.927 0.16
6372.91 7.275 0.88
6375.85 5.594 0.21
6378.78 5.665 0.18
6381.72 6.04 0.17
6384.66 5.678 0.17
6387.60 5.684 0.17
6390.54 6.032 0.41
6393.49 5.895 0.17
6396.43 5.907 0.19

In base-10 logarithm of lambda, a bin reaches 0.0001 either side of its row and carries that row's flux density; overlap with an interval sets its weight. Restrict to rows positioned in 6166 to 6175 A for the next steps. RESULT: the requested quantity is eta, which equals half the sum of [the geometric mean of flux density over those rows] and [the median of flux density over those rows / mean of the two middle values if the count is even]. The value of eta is 5.82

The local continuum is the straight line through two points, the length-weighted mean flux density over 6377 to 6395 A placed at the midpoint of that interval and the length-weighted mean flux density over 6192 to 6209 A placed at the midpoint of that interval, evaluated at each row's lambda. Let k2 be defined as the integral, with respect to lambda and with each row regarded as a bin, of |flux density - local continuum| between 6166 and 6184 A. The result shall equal 3.8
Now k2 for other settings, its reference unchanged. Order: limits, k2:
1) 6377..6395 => 2.8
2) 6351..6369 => 4.1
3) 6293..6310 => 3.6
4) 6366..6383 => 7.1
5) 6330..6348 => 4.1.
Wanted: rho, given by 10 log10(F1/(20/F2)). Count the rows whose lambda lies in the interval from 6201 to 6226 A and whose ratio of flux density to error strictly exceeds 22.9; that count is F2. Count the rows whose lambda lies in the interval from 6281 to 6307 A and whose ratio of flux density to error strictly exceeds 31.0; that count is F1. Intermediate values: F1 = 7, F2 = 9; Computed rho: 5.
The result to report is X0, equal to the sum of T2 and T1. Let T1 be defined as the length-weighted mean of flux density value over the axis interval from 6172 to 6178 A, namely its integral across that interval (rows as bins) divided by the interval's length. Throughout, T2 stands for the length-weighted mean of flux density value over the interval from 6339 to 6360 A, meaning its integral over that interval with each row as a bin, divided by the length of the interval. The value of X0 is 11.5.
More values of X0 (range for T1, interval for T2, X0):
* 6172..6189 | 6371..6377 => 12.3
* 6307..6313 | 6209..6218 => 11.7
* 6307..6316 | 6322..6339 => 11.5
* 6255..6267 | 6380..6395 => 11.3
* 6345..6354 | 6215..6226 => 11.2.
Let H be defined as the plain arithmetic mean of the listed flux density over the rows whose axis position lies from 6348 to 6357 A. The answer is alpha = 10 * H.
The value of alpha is 58.1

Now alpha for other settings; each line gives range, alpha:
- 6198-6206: 56.0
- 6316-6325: 57.1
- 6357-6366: 56.7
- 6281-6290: 57.5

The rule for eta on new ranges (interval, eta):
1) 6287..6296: 5.69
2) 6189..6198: 5.66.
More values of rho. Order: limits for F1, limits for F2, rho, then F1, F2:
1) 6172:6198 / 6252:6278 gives -7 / 1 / 4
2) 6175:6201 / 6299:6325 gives -6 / 1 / 5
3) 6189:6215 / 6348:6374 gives -5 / 1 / 6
